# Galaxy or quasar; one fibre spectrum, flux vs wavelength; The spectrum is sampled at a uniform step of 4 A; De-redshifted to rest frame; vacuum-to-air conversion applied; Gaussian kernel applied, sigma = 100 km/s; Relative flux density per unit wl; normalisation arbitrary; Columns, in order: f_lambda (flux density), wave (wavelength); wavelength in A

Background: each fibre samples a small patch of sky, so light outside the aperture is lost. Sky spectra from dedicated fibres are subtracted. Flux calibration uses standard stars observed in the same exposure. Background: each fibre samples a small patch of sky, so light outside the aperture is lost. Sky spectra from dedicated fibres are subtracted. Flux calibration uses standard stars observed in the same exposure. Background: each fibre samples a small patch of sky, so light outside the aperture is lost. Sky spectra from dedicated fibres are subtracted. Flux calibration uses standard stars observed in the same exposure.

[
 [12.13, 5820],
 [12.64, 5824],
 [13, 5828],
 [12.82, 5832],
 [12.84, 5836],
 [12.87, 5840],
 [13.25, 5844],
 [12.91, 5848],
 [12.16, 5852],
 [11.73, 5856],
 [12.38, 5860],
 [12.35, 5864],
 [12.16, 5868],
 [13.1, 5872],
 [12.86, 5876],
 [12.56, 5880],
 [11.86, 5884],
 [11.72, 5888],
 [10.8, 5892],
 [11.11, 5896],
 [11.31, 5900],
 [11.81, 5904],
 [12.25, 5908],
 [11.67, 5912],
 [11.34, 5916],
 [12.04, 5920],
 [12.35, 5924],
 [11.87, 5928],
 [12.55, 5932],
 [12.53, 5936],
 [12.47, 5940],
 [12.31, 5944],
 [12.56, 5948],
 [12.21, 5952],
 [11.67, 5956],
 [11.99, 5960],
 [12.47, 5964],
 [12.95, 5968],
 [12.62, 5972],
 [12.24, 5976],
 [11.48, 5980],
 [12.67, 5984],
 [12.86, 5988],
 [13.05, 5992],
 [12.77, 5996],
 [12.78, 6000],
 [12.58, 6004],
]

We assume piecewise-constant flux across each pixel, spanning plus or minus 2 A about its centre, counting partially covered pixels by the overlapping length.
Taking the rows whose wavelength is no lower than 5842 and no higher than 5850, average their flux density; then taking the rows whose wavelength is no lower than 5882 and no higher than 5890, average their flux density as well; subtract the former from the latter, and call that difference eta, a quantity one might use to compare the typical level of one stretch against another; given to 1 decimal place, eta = -1.3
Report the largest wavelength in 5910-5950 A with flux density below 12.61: 5948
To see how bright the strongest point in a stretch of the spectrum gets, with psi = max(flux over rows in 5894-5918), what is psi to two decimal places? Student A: 12.25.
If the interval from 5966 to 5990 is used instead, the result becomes 12.95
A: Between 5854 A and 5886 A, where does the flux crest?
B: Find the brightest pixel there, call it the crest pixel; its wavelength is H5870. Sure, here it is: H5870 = 5872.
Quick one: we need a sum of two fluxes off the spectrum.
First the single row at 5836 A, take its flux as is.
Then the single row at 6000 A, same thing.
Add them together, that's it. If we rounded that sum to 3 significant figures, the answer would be 25.6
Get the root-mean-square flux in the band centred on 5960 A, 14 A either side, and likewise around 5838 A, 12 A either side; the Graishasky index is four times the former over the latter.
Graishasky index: 3.818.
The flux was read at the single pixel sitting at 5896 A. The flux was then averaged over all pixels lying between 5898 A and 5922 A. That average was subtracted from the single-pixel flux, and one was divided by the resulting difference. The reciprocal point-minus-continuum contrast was -1.6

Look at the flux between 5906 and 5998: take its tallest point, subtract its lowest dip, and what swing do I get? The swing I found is 1.7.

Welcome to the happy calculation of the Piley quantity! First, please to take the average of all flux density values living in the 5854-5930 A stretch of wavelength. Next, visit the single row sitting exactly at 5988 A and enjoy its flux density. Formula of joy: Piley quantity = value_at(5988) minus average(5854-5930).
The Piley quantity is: 0.9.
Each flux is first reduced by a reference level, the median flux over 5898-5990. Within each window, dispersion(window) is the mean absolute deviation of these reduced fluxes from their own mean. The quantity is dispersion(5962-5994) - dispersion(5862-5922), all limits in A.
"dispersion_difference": -0.15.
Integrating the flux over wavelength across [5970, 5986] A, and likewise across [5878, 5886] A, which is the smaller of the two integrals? 98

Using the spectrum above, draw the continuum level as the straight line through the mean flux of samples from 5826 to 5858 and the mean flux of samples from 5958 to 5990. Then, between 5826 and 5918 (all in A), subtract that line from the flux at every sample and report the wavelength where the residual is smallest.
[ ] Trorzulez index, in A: 5892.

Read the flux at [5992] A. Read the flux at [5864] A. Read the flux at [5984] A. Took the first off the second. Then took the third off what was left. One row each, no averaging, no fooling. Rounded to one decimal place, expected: -13.4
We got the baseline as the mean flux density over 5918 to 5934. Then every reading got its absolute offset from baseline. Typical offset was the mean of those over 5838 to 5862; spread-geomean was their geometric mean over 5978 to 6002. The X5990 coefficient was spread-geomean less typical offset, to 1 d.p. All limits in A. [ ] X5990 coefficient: 0.1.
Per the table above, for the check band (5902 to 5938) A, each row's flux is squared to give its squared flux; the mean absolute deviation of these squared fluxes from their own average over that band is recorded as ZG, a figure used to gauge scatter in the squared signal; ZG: 8.0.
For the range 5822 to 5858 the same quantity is 8.6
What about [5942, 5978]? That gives 6.9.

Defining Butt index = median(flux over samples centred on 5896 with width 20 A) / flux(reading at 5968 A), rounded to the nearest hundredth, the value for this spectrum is 0.87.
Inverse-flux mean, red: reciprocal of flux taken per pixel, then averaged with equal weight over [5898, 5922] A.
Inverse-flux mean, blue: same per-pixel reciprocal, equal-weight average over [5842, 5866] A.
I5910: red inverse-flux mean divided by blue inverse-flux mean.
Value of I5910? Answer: 1.06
